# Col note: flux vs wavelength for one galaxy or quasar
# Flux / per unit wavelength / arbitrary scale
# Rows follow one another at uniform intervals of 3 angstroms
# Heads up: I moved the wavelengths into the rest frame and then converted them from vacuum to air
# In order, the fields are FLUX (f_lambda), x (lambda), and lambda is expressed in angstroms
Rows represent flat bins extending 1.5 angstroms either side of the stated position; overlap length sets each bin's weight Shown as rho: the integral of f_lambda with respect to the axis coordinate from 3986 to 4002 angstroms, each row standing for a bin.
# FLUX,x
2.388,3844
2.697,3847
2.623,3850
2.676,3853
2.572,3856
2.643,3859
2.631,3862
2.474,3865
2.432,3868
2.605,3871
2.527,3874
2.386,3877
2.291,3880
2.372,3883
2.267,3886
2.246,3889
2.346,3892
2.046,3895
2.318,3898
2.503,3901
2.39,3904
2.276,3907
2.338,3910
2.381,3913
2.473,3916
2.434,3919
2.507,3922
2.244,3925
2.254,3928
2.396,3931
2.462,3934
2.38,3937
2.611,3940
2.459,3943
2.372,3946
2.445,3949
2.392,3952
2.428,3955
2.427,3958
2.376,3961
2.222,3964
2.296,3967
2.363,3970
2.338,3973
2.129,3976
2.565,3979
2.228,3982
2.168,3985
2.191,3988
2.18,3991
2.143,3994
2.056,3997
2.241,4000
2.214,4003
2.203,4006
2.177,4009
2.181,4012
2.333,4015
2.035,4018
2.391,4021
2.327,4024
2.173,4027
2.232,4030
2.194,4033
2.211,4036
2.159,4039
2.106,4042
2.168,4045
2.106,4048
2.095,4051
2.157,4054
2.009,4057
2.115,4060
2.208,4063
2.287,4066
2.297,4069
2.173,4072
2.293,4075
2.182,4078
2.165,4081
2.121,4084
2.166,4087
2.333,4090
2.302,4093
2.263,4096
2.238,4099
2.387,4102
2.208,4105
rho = 35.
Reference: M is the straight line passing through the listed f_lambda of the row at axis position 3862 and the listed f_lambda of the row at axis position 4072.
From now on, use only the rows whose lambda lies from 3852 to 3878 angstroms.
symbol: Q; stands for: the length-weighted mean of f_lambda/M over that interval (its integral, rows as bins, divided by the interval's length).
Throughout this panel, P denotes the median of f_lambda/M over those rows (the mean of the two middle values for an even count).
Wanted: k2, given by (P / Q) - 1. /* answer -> 0.001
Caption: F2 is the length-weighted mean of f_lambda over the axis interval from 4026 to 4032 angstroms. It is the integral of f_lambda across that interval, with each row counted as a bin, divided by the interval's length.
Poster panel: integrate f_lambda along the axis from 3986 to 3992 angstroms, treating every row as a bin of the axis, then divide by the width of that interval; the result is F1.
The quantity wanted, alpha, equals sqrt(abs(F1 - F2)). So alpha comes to 0.14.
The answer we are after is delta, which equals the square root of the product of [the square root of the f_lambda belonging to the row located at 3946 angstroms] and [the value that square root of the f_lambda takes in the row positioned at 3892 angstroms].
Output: 1.54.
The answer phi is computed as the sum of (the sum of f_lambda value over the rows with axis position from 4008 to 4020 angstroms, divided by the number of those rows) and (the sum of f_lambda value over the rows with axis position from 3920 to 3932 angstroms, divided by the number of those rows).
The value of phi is 4.53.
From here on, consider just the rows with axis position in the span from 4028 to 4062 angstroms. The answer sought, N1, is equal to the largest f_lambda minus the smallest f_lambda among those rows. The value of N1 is 0.223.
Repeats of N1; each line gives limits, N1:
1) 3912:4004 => 0.555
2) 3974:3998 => 0.509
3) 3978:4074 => 0.556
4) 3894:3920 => 0.457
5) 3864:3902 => 0.559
